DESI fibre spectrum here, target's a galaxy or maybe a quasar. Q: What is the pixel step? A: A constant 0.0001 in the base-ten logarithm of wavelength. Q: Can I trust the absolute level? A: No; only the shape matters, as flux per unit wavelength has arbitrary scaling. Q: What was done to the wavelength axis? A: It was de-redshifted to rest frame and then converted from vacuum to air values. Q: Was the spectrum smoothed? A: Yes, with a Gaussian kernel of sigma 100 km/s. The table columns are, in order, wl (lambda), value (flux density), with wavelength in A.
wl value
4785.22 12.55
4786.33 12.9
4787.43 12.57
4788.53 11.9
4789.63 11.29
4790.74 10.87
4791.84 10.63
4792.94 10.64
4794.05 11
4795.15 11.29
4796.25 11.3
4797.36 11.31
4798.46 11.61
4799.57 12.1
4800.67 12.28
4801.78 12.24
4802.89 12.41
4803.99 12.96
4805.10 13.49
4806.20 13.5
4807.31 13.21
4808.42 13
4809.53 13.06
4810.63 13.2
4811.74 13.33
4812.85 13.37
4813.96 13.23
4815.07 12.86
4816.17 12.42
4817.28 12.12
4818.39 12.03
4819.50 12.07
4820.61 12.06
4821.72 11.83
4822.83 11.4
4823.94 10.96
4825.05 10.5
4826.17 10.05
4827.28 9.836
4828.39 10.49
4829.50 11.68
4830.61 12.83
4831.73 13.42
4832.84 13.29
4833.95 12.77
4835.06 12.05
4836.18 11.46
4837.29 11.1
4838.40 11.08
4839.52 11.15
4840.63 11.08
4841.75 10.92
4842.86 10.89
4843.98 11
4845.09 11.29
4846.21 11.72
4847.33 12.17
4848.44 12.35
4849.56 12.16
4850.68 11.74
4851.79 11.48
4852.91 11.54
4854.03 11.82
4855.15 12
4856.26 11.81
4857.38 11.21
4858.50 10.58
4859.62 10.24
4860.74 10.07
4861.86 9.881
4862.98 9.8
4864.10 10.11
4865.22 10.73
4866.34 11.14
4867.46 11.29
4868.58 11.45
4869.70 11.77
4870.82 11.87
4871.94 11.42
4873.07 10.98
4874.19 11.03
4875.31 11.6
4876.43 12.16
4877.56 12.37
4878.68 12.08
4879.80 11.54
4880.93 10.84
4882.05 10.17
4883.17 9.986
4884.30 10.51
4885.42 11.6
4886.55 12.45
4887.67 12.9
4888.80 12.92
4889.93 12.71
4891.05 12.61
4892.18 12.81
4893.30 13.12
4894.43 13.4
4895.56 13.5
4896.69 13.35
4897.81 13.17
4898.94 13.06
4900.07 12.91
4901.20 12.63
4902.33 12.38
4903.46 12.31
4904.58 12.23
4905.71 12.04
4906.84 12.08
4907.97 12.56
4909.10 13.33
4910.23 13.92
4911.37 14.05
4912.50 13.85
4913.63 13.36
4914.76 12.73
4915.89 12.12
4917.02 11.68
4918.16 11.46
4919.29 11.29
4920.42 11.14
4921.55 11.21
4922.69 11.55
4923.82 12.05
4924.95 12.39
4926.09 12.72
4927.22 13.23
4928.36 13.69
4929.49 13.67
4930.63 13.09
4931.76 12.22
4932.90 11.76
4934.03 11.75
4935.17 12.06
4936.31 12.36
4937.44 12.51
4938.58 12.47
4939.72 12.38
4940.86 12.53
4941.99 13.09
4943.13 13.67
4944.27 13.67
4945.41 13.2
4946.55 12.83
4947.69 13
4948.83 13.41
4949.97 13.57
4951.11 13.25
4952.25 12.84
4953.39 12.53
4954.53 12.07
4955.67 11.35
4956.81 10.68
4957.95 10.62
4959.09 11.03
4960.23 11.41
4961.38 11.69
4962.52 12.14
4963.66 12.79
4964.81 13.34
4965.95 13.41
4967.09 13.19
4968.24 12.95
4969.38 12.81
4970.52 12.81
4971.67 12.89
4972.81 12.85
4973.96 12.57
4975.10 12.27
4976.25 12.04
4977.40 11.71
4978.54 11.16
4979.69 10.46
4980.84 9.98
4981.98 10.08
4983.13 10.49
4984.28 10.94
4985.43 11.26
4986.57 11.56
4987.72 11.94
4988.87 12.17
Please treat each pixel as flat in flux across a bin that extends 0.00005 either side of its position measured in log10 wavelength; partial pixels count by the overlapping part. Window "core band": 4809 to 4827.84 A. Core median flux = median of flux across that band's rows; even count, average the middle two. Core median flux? 12.1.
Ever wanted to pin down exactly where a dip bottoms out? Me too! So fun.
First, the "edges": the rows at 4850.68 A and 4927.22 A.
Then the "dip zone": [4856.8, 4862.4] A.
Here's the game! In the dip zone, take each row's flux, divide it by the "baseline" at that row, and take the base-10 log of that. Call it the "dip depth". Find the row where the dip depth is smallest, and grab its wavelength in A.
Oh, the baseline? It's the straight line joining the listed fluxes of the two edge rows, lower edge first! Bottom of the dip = 4861.86 A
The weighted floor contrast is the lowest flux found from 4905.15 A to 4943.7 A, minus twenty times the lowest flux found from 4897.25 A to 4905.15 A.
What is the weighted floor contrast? -233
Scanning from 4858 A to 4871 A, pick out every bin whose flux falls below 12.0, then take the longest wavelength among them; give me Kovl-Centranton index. 4870.82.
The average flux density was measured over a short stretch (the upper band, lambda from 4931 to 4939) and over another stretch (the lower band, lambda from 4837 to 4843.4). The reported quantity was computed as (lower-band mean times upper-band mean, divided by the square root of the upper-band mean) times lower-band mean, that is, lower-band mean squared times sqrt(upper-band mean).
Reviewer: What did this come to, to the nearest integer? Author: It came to 425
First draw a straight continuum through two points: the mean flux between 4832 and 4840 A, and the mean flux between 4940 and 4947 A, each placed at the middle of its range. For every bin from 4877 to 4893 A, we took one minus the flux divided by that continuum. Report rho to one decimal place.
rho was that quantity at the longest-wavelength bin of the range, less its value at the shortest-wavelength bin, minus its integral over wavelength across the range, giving -0.8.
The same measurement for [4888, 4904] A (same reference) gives 0.5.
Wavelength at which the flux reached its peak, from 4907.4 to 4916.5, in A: 4911.37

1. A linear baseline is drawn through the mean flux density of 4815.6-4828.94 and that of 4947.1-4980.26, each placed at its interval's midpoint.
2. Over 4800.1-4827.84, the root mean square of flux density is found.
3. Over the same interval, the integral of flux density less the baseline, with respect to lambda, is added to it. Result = 41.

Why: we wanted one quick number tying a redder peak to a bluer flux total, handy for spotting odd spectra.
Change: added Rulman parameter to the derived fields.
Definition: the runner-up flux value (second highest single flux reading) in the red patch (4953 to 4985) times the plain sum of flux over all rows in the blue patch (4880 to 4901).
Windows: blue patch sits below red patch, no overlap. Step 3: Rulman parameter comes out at 2962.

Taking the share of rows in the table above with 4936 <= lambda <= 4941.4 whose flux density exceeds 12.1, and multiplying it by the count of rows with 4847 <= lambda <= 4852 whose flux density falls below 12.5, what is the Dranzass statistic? 5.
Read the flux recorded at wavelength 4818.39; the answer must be 12.03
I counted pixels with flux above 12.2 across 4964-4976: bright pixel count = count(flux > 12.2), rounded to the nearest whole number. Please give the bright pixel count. 10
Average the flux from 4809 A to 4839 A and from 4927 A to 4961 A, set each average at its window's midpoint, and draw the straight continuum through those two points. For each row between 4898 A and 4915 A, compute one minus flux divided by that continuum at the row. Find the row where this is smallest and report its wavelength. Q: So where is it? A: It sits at 4911.37 A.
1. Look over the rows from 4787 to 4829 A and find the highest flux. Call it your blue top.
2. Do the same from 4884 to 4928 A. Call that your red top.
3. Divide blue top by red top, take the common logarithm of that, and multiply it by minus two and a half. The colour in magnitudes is 0.04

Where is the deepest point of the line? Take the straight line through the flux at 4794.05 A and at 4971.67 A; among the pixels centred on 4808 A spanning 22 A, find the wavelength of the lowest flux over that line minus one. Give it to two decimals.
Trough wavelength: 4797.36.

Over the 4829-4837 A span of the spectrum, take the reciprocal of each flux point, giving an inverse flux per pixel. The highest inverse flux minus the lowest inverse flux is 0.013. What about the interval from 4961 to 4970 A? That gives 0.011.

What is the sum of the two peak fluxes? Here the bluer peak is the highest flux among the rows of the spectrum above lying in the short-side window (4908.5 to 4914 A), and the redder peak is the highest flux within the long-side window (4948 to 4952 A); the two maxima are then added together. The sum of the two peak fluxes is 27.6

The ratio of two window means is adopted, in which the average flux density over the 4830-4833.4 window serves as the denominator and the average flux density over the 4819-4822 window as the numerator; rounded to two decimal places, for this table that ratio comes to 0.91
